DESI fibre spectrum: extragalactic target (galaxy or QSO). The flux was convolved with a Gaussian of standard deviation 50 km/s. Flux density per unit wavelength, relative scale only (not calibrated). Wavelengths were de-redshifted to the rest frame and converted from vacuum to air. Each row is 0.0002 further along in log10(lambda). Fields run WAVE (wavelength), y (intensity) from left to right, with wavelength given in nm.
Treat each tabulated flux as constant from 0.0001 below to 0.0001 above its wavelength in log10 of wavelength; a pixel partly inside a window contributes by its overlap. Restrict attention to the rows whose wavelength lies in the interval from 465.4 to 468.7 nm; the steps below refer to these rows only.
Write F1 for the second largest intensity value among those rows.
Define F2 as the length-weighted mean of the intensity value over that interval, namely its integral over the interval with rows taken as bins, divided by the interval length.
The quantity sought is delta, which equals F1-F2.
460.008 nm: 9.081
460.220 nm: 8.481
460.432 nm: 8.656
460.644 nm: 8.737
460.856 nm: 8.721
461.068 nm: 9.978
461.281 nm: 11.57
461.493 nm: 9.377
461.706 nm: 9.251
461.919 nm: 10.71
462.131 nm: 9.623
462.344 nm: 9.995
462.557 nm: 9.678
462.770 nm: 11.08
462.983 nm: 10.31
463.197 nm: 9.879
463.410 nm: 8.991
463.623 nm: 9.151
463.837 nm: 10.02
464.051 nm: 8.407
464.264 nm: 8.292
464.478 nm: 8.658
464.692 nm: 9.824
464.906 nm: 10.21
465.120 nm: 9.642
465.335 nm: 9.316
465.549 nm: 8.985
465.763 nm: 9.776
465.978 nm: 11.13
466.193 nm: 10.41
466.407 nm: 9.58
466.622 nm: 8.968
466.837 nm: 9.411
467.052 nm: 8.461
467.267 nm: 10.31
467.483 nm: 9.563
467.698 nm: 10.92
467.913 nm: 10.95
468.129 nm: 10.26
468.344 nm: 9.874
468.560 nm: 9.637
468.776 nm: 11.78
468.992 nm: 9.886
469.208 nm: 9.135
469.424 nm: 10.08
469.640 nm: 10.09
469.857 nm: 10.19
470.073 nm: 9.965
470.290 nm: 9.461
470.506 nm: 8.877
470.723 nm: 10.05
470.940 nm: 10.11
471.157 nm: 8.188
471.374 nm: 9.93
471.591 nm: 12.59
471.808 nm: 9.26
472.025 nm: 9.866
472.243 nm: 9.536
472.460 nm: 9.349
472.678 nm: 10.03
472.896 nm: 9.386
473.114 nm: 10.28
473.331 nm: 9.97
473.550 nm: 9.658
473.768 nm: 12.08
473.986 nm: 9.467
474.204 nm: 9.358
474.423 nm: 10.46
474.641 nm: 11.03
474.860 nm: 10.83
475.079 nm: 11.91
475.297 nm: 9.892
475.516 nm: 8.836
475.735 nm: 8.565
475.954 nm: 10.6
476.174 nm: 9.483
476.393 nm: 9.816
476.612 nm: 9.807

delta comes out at 1.1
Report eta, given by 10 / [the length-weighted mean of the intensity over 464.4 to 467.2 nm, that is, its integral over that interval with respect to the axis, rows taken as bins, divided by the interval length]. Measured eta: 1.04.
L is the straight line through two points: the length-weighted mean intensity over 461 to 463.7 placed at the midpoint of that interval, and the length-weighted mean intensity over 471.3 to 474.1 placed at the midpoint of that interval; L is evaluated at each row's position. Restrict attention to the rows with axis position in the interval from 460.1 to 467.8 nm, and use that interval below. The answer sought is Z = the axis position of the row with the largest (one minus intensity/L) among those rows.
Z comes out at 464.264 nm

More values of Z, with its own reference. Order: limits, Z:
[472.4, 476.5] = 475.735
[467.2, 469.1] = 467.483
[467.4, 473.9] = 471.157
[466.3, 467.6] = 467.052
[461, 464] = 463.410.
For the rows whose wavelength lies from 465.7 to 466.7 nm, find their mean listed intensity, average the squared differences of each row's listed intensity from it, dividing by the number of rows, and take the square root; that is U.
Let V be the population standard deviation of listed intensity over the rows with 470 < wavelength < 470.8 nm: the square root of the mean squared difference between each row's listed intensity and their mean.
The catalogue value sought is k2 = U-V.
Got 0.3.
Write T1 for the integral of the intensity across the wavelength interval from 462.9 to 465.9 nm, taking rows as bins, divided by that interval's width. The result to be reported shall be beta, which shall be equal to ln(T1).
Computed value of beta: 2.24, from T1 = 9.4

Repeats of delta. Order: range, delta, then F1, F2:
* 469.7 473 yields 0.4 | 10.19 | 9.8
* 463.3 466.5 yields 0.9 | 10.41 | 9.5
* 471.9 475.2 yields 1.7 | 11.91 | 10.2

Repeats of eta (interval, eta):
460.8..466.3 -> 1.03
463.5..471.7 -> 1.02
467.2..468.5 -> 0.97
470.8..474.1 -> 1.00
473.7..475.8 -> 0.98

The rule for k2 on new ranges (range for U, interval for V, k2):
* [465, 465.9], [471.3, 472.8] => -0.8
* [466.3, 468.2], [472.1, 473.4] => 0.4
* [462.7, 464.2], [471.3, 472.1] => -0.4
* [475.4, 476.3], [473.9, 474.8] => 0.1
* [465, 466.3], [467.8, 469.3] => -0.1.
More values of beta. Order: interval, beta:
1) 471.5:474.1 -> 2.31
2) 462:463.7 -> 2.29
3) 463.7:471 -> 2.28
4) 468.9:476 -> 2.30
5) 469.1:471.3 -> 2.26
